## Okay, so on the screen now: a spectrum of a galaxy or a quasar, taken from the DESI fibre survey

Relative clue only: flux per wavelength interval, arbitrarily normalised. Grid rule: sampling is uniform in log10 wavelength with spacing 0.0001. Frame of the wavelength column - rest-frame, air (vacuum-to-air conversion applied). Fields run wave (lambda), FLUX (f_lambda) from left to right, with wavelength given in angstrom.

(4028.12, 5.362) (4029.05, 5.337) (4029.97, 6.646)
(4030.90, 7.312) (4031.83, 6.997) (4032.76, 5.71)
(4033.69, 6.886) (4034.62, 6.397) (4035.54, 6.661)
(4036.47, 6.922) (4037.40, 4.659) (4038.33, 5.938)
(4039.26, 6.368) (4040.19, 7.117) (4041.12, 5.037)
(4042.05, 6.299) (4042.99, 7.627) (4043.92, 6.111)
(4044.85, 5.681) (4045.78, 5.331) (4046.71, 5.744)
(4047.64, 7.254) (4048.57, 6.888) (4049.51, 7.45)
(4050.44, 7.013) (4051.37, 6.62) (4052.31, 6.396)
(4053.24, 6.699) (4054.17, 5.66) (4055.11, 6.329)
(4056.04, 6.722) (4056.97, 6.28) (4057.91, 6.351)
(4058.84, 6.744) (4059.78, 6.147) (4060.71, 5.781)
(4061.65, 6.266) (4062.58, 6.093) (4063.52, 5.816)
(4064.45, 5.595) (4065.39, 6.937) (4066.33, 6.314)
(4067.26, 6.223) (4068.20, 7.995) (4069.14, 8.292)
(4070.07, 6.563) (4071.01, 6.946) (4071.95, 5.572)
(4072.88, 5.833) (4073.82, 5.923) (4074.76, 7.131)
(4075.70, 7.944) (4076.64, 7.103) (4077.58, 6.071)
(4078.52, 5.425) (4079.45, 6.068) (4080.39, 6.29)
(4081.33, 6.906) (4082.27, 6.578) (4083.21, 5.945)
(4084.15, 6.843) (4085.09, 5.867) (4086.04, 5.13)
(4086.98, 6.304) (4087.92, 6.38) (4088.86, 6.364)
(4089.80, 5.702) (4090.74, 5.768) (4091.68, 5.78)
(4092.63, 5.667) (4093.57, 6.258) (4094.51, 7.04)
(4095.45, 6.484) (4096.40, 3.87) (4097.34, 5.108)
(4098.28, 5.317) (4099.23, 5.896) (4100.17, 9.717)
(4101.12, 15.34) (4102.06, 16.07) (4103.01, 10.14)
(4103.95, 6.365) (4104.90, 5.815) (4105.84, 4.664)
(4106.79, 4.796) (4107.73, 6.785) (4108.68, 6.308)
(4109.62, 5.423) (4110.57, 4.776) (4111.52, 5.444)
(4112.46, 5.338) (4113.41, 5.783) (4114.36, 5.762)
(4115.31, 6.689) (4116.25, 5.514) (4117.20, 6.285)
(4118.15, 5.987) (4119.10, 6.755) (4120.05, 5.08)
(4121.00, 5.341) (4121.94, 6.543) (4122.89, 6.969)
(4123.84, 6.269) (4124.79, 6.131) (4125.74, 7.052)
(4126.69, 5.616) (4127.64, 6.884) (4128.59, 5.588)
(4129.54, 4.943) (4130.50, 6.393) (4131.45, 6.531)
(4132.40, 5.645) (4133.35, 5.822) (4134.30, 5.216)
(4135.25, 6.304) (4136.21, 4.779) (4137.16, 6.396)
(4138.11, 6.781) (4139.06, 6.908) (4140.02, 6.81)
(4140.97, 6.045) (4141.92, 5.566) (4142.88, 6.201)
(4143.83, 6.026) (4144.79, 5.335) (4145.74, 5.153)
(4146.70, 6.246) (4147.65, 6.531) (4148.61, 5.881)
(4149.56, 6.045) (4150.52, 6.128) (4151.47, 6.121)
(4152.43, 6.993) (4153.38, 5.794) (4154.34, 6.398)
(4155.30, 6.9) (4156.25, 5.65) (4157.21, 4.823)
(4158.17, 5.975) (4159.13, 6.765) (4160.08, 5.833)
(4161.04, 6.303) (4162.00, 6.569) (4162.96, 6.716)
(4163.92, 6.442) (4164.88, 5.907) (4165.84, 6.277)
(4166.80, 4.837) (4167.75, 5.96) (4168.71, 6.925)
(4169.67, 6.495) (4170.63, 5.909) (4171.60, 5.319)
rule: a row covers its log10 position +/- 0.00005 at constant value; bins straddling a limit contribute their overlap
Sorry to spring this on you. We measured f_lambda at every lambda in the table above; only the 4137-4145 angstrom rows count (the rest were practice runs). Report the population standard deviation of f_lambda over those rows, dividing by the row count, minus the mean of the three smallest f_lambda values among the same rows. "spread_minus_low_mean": -5.1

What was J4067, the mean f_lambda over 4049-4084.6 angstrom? 6.5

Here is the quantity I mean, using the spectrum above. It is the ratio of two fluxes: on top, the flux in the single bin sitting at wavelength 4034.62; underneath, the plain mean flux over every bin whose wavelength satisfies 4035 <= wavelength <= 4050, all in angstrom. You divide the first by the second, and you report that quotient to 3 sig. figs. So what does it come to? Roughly 1.01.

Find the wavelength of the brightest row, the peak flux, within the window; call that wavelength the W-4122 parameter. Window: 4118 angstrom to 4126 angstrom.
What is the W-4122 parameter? 4125.74 angstrom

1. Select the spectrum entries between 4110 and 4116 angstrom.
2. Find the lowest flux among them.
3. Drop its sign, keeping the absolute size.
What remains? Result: 4.8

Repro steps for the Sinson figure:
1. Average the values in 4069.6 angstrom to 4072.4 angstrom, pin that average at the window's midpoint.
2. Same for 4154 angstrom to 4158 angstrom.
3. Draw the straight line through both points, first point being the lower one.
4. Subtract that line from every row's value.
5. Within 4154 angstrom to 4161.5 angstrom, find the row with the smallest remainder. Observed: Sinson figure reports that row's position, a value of 4157.21 angstrom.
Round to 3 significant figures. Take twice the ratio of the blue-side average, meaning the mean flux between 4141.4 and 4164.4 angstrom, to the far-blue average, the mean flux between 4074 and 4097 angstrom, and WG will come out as 1.97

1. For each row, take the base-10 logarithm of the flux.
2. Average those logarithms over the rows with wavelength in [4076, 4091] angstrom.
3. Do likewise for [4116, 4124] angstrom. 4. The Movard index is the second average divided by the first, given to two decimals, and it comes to 0.99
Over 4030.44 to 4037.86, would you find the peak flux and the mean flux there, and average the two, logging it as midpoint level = 6.9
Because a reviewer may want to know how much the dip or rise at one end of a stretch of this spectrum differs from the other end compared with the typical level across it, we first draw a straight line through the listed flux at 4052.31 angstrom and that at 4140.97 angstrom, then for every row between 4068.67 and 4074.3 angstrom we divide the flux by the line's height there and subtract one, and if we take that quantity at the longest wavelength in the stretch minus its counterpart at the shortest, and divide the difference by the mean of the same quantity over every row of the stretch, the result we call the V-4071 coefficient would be -11.7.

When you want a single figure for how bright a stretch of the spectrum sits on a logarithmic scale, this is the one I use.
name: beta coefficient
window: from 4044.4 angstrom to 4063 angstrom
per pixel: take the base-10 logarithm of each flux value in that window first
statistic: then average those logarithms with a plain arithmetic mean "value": 0.803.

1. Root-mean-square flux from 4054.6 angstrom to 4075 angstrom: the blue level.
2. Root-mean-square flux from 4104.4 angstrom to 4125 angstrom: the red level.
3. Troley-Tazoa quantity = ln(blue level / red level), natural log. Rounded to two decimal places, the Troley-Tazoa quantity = 0.10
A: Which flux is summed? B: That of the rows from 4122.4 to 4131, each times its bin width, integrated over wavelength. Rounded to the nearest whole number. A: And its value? 53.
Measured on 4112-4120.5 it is 50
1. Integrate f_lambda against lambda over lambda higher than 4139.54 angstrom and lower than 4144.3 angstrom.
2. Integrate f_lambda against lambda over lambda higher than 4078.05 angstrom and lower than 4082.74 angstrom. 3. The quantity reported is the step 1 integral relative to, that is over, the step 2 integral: 0.99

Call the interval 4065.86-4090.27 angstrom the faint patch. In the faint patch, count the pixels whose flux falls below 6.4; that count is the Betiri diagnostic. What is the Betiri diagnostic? 16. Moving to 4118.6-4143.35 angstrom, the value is 17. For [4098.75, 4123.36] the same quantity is 17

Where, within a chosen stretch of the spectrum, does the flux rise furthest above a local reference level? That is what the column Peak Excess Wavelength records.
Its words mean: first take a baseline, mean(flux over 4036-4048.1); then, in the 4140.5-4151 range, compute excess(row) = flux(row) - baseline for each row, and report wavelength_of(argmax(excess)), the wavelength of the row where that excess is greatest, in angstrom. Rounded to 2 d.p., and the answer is 4147.65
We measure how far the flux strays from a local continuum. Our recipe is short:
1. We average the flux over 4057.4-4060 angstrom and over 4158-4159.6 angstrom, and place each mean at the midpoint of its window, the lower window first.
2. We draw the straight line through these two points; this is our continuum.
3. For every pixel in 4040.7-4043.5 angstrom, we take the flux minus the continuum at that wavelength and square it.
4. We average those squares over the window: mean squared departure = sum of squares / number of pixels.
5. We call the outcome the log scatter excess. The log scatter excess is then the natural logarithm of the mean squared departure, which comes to 0.1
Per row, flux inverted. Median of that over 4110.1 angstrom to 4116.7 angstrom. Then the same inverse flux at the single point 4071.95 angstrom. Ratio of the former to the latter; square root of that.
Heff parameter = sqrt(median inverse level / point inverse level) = 1.01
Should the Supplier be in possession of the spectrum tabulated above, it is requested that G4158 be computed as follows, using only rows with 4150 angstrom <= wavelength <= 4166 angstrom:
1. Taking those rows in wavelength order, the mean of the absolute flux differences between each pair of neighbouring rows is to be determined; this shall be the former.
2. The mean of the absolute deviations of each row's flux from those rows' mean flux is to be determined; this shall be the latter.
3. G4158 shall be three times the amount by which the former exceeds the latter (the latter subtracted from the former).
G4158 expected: 0.69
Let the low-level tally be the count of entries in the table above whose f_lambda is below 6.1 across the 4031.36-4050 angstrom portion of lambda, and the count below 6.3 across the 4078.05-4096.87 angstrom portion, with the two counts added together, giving 19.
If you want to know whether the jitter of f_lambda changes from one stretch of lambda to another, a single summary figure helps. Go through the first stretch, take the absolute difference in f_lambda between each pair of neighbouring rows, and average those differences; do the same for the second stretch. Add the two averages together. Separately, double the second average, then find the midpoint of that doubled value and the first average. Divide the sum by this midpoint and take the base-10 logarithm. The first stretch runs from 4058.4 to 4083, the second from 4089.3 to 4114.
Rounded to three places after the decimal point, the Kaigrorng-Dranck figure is 0.078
